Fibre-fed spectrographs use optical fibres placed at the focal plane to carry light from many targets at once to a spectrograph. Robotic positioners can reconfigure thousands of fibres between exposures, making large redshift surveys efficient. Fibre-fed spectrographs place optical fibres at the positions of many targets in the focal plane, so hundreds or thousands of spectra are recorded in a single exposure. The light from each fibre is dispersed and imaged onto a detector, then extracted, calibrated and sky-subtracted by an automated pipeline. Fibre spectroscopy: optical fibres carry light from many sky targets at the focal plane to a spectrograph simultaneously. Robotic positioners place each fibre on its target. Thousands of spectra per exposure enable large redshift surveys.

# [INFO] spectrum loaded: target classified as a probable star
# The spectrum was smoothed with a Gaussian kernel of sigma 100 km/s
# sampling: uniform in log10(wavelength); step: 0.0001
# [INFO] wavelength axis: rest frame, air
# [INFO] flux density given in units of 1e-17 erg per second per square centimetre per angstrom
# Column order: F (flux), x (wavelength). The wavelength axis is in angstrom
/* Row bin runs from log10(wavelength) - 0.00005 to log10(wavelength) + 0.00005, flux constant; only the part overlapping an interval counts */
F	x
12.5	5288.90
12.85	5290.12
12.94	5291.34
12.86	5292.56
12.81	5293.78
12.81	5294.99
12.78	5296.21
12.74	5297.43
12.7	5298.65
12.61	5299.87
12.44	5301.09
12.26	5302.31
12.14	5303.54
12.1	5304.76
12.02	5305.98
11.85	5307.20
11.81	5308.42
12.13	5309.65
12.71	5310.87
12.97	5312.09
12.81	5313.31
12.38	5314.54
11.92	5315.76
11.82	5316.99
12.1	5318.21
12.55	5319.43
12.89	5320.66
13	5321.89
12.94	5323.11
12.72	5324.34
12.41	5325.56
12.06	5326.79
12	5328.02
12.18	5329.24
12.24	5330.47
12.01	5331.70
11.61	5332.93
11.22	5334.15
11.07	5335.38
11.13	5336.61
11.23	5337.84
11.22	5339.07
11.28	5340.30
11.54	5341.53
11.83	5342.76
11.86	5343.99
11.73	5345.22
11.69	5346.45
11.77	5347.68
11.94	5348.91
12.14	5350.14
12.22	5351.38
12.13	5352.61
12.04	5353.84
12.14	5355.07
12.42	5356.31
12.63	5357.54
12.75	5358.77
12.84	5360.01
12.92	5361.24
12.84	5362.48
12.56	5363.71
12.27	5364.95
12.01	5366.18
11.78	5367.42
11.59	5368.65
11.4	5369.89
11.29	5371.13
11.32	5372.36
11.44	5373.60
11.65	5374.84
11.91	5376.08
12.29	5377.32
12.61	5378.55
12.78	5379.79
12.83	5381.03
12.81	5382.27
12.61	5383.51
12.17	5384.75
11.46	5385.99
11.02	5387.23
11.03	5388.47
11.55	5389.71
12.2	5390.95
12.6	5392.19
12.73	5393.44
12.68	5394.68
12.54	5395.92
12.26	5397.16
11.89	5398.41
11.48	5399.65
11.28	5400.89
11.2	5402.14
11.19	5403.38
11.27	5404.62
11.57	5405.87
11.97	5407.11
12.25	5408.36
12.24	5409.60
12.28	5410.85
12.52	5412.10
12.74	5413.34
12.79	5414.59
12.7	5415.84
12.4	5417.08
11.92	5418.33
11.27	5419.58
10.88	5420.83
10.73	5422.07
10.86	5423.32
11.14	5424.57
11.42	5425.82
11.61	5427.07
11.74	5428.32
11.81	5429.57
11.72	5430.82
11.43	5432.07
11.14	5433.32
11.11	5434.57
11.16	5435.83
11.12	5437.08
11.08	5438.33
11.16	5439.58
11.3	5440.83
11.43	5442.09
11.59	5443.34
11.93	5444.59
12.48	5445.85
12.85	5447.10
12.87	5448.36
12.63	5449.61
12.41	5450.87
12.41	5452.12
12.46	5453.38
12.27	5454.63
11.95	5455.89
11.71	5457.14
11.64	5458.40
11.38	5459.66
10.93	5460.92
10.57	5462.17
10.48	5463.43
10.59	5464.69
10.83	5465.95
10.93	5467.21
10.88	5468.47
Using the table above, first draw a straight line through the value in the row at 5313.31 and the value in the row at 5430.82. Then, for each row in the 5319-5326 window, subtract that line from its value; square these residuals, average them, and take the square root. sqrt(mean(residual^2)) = 0.21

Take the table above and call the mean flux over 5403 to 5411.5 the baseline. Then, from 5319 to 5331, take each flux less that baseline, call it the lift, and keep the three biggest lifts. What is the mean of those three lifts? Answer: 1.1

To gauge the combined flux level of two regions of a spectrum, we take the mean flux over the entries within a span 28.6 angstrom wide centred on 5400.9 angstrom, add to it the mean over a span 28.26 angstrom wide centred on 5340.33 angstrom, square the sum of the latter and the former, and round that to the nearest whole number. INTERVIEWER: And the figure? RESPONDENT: 562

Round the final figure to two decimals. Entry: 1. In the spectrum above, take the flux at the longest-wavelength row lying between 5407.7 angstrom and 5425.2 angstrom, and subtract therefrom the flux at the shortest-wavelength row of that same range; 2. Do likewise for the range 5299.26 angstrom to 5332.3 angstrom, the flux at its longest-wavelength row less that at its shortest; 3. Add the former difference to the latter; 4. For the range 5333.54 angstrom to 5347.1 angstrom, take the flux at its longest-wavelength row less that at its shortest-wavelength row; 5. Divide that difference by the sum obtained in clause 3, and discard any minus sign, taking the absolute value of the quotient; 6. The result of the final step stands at 0.27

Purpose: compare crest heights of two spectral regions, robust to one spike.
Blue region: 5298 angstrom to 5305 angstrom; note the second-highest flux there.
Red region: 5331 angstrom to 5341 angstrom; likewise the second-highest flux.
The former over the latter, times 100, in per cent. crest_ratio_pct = 109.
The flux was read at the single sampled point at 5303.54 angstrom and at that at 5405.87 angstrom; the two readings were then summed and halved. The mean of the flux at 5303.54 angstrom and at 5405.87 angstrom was 11.9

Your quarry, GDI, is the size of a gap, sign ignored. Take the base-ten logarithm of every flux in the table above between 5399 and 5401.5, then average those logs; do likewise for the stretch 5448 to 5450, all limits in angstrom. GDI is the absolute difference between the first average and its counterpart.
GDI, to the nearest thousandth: 0.049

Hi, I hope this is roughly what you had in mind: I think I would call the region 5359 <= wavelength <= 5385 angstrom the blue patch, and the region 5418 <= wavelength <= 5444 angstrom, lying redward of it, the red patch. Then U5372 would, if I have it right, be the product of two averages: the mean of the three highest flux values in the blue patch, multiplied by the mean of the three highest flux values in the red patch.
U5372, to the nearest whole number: 152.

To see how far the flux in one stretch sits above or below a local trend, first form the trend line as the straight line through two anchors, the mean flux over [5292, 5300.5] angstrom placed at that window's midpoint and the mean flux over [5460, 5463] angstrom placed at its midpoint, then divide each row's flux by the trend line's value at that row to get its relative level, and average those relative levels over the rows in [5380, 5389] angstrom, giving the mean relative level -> 1.03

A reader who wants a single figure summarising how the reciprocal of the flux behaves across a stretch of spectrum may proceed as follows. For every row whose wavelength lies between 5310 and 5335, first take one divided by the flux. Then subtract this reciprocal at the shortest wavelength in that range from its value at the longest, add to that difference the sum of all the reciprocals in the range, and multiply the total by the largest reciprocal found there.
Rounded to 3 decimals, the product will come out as 0.146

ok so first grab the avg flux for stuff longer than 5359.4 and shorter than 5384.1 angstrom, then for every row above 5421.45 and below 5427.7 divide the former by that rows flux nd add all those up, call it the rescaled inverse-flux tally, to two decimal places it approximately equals 5.47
